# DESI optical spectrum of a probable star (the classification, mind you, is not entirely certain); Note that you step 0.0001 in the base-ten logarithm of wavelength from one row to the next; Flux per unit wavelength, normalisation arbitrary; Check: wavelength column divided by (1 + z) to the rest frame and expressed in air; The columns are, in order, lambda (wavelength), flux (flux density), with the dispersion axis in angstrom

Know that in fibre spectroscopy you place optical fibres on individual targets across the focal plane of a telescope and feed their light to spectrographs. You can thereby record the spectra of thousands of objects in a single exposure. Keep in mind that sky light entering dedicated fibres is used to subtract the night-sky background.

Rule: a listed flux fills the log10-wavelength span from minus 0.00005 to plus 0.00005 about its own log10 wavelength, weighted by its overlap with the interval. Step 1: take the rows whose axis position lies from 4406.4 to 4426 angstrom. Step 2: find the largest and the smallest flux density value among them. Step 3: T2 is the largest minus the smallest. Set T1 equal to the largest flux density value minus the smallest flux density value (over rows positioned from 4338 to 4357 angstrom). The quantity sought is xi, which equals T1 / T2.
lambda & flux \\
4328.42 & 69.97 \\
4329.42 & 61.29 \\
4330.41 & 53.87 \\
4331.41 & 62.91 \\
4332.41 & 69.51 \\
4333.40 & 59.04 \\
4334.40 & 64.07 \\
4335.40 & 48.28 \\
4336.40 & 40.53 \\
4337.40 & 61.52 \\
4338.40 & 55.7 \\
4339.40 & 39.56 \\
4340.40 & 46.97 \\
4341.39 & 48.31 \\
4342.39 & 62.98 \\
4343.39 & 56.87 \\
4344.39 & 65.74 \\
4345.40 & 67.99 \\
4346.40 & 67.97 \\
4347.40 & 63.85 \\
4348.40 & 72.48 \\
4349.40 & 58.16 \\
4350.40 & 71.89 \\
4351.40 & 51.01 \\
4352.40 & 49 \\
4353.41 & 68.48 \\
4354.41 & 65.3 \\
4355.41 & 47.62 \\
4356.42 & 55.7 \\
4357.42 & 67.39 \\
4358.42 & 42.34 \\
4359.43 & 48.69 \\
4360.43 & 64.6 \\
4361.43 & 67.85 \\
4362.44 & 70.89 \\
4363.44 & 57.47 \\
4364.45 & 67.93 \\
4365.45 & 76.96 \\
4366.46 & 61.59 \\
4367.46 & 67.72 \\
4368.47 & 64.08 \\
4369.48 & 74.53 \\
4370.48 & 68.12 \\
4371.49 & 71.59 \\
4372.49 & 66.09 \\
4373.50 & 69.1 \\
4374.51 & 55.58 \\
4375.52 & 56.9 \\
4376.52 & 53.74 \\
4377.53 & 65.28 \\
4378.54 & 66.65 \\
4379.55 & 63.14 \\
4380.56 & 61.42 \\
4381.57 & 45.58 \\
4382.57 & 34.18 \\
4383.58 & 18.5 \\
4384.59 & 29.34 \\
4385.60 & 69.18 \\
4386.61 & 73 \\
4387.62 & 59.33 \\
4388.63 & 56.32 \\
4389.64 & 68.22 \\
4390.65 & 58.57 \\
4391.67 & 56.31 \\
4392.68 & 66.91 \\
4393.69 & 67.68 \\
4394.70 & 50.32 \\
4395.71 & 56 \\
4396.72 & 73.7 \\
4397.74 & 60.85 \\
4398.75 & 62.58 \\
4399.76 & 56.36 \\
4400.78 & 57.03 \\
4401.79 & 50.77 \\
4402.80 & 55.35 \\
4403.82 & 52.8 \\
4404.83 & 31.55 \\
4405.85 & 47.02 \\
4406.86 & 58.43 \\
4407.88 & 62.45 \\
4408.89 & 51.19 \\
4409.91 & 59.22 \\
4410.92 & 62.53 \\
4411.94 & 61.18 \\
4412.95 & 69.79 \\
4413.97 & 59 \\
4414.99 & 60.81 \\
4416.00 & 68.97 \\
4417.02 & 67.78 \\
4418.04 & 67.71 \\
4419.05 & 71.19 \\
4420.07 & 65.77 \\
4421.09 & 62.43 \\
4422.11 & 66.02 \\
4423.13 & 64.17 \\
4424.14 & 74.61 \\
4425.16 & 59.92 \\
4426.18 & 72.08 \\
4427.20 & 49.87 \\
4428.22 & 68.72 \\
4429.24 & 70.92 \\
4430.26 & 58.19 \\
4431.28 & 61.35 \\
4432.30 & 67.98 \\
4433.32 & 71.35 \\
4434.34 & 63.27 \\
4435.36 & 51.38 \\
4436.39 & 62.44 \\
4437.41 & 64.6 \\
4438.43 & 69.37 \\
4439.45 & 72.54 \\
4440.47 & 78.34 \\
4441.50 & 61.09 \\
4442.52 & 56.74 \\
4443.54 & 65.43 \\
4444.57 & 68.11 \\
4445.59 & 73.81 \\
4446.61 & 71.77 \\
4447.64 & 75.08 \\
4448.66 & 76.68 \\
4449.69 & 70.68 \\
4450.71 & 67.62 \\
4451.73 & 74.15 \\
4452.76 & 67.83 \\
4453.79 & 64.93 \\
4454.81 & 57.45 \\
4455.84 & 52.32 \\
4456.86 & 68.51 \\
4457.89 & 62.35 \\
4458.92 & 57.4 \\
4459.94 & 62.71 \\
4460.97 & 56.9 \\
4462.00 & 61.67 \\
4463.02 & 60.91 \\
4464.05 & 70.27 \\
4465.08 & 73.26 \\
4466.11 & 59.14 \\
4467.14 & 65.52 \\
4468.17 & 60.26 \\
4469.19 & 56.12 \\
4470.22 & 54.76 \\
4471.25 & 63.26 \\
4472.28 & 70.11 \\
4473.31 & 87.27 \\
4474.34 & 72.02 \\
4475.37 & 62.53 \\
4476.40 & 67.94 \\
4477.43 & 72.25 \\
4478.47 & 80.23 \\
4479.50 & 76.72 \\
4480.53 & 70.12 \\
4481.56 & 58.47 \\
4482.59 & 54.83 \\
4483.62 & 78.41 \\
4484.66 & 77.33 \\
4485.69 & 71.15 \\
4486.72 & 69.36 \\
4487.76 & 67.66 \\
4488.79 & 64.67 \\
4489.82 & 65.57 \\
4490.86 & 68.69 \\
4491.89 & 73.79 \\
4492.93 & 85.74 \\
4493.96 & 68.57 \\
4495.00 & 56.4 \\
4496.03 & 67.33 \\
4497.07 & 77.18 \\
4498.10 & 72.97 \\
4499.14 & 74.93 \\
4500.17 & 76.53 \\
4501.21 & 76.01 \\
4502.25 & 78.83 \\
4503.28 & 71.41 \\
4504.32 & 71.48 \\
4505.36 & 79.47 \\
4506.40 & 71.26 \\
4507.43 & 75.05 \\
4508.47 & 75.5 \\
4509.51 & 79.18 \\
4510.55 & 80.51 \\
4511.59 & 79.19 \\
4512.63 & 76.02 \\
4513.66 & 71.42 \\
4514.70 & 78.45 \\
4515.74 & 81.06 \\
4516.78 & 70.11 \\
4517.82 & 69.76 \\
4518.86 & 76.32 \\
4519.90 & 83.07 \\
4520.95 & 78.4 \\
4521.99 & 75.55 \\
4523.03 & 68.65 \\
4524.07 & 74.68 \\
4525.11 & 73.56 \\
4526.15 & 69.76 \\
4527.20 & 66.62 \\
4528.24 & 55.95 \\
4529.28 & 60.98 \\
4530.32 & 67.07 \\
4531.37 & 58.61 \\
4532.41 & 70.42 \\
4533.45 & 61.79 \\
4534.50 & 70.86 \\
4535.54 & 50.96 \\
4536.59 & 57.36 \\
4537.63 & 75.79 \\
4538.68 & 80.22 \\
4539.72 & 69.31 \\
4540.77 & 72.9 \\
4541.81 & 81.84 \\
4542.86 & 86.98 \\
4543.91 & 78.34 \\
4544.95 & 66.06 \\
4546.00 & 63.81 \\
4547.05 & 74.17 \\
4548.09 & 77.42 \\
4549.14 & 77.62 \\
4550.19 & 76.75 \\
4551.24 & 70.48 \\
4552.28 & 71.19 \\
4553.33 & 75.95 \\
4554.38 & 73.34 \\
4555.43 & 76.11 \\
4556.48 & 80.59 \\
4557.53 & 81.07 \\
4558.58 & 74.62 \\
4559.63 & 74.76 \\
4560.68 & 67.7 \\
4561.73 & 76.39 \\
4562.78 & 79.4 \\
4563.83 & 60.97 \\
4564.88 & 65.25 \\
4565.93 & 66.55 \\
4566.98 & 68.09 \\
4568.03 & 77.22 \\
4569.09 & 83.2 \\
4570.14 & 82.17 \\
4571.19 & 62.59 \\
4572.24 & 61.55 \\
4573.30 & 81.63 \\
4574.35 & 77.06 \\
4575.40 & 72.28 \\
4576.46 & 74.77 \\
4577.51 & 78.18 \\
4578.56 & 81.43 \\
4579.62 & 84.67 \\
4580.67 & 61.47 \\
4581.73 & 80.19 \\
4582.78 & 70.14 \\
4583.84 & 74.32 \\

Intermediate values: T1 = 33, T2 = 23.4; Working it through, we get 1.41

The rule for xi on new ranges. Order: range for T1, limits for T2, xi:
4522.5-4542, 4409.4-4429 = 1.25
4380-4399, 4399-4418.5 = 1.44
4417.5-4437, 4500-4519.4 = 2.19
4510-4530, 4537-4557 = 1.17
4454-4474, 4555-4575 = 1.57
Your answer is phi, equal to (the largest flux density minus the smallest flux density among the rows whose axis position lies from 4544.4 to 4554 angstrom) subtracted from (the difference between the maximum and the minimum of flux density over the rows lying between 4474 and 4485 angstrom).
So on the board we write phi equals 12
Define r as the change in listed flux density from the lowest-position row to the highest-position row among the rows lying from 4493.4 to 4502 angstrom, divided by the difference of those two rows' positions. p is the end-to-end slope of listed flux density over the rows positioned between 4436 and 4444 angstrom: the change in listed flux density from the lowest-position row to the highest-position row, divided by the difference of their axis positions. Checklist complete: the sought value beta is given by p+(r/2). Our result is 0.9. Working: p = 0.4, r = 1.0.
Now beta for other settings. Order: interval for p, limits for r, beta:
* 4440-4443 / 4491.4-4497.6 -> -10.2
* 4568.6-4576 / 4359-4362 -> 3.1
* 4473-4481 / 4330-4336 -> -2.9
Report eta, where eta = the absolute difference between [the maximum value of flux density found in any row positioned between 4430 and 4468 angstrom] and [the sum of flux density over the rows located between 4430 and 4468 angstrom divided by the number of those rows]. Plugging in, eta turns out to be 13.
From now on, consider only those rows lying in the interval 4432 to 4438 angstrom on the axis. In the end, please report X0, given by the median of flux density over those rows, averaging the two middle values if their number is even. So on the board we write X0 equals 64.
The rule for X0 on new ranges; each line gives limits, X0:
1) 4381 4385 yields 32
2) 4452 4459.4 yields 62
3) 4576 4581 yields 78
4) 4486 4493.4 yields 69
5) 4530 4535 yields 67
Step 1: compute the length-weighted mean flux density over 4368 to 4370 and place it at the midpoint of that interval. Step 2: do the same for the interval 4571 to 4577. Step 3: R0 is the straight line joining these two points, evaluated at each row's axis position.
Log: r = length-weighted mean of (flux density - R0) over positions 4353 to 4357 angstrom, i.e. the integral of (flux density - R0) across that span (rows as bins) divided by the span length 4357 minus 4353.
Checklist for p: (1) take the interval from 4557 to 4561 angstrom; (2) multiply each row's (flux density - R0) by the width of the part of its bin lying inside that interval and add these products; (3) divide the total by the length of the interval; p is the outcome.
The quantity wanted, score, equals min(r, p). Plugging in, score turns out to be -10.0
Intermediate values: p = 3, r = -10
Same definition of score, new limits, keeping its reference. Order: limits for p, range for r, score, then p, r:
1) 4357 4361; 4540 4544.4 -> -13.6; -14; 8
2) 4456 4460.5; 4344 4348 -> -8.8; -9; -3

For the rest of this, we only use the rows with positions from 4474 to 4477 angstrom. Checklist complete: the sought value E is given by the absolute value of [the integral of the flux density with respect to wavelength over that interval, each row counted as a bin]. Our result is 202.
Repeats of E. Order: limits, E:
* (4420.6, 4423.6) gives 192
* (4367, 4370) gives 206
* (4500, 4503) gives 230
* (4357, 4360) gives 158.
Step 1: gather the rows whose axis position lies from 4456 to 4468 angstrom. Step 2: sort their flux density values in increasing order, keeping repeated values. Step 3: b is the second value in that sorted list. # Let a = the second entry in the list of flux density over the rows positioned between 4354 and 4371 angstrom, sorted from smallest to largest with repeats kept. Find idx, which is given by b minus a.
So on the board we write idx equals 10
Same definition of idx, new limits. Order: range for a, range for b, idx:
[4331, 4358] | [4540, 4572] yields 22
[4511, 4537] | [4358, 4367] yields -7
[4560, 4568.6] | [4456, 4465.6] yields -8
